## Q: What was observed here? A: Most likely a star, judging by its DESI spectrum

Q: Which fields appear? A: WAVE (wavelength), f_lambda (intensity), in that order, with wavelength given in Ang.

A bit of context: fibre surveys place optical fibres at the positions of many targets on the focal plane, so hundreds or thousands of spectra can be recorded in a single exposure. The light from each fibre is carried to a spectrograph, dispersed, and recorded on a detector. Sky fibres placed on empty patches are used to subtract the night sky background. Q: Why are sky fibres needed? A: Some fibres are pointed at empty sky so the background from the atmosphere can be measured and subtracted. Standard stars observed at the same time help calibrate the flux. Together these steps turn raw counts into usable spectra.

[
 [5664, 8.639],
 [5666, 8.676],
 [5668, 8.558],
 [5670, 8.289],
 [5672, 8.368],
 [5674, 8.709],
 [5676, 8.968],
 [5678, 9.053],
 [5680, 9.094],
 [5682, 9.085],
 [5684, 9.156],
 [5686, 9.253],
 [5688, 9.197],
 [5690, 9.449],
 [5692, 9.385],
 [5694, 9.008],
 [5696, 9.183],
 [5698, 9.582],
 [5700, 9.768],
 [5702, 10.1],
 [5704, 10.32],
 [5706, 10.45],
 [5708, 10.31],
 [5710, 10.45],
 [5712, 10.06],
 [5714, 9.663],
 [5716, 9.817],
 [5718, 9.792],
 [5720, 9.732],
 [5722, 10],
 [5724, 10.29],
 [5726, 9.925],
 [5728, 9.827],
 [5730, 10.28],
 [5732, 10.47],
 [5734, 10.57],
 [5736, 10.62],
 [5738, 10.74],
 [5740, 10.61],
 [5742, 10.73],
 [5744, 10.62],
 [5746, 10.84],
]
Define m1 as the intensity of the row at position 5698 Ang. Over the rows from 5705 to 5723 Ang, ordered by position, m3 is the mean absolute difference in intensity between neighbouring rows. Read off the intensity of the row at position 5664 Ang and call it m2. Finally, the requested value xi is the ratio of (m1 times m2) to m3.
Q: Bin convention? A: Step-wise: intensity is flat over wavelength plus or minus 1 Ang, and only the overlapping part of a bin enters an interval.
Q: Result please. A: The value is 421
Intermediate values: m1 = 9.582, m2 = 8.639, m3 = 0.20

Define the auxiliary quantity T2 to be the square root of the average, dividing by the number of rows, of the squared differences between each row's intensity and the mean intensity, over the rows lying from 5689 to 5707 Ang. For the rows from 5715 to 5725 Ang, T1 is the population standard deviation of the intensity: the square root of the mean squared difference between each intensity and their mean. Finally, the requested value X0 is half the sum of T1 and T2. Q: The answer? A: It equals 0.339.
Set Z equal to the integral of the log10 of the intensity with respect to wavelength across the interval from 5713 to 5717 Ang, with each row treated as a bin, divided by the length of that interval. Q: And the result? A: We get 0.99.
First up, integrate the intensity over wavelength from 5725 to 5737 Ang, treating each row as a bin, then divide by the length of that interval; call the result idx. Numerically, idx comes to 10.3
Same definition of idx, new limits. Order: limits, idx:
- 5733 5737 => 10.6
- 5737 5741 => 10.7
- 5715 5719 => 9.8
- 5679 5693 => 9.2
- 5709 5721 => 9.9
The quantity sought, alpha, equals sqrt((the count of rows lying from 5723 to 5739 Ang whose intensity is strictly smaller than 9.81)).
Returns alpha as 0.00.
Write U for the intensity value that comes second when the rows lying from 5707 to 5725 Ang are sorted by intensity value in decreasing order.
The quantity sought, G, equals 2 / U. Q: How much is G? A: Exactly 0.194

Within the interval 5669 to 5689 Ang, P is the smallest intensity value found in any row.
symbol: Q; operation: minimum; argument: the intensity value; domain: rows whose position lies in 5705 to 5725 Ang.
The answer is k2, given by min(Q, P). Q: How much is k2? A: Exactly 8.29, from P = 8.289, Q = 9.663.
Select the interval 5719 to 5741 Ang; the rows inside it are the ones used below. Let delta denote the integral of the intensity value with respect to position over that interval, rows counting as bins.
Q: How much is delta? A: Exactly 226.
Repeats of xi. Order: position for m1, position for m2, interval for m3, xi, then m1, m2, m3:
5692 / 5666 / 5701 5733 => 368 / 9.385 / 8.676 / 0.22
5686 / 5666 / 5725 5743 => 509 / 9.253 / 8.676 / 0.16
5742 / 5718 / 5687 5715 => 427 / 10.73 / 9.792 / 0.25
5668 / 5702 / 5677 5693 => 1026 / 8.558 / 10.1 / 0.08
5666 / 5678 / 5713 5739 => 434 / 8.676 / 9.053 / 0.18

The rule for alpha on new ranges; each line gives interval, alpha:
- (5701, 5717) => 1.00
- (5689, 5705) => 2.45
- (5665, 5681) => 2.83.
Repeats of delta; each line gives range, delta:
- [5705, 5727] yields 221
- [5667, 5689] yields 195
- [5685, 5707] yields 211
